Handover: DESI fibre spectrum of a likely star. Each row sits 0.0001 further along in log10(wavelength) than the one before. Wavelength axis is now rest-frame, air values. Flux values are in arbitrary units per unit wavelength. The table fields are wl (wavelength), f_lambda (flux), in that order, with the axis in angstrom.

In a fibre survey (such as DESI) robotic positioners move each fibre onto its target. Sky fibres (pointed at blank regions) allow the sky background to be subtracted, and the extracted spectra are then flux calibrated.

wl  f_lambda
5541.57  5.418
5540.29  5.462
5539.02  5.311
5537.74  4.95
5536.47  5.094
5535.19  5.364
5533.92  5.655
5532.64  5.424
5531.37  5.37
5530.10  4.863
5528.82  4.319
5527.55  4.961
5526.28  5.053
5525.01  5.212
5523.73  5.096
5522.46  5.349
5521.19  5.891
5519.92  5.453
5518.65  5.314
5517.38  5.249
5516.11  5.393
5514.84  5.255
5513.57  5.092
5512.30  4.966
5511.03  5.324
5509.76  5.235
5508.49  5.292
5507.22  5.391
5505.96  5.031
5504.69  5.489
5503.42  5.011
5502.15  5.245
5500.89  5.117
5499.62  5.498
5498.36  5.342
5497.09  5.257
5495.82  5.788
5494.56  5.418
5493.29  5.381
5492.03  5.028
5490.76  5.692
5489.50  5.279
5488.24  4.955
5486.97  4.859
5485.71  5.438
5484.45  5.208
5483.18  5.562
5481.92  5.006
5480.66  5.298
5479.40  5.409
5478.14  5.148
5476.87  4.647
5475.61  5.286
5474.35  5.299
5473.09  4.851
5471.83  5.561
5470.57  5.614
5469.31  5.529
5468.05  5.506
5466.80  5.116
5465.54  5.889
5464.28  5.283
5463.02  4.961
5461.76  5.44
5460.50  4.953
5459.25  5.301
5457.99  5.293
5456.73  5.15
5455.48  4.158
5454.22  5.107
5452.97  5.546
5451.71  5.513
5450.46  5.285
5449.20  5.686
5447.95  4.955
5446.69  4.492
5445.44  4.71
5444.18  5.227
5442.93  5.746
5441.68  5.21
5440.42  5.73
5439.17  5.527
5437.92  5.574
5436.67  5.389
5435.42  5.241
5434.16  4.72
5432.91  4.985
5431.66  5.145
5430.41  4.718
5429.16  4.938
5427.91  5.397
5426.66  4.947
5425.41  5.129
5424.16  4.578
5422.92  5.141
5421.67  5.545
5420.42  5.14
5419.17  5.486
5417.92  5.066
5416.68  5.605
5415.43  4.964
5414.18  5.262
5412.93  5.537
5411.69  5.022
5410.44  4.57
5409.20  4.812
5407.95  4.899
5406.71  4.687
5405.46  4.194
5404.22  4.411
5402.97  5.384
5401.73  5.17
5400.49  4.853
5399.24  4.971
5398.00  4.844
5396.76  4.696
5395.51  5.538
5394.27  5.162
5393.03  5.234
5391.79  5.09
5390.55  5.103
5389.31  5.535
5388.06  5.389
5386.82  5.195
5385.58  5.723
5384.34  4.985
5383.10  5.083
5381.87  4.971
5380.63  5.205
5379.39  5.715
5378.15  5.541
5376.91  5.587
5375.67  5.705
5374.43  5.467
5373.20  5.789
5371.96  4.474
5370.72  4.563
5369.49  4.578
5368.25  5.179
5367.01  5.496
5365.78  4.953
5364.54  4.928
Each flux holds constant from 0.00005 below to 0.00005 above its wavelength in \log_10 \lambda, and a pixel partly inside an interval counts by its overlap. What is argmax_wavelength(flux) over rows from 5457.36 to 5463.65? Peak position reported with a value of 5461.76 angstrom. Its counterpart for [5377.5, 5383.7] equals 5379.39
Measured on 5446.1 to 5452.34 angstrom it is 5449.20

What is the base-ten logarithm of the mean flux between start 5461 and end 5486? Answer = 0.724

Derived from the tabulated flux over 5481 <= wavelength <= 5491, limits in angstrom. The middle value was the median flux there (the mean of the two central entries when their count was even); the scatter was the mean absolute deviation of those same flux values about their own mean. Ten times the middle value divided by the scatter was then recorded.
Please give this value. 216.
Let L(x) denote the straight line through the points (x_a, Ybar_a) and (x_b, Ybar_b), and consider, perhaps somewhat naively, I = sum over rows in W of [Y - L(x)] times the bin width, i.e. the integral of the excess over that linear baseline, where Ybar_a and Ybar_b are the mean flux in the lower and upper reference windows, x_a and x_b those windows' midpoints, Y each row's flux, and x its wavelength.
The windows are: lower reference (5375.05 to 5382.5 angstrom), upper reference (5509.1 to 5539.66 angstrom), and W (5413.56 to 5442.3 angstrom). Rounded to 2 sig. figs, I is -5.2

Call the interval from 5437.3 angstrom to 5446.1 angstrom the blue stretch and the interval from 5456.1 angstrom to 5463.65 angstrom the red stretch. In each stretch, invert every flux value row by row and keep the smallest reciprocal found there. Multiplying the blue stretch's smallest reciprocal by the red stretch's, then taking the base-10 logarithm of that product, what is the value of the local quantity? -1.49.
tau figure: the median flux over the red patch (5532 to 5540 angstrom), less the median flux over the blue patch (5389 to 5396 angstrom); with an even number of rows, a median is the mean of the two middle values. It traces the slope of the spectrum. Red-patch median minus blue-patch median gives 0.14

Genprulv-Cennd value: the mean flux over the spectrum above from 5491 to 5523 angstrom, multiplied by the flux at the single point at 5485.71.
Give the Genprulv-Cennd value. 28.9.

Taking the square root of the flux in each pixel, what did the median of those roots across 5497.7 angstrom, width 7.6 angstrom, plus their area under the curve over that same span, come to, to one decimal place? 20.0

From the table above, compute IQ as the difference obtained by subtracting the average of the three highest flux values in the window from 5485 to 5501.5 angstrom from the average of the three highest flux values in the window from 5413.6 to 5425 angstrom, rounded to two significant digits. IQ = -0.11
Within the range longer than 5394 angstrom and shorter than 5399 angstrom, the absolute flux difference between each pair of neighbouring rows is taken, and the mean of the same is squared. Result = 0.21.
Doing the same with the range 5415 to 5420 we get 0.28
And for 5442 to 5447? 0.17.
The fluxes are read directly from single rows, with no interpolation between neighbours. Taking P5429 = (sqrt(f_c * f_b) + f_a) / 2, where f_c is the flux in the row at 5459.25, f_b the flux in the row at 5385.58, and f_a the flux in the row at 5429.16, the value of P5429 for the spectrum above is 5.22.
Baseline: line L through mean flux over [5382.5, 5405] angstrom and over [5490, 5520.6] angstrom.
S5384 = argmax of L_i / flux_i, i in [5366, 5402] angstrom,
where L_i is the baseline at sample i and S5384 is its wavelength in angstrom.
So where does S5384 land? 5371.96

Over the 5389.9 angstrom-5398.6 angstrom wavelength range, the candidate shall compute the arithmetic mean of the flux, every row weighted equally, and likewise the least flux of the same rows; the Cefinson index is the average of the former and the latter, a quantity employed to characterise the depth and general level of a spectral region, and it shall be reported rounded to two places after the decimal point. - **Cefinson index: 4.90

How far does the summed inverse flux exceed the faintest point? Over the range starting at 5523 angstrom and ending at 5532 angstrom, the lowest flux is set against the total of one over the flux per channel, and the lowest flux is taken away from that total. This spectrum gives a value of -2.9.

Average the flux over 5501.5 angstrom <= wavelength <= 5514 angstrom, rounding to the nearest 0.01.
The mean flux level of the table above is 5.21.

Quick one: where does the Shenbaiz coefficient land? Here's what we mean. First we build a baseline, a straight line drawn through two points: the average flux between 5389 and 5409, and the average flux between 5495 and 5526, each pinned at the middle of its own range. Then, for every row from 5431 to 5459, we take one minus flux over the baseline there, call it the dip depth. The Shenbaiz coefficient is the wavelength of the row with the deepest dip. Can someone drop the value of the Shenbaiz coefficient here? 5455.48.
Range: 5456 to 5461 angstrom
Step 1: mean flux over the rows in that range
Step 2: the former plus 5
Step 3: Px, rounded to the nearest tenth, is 10.2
